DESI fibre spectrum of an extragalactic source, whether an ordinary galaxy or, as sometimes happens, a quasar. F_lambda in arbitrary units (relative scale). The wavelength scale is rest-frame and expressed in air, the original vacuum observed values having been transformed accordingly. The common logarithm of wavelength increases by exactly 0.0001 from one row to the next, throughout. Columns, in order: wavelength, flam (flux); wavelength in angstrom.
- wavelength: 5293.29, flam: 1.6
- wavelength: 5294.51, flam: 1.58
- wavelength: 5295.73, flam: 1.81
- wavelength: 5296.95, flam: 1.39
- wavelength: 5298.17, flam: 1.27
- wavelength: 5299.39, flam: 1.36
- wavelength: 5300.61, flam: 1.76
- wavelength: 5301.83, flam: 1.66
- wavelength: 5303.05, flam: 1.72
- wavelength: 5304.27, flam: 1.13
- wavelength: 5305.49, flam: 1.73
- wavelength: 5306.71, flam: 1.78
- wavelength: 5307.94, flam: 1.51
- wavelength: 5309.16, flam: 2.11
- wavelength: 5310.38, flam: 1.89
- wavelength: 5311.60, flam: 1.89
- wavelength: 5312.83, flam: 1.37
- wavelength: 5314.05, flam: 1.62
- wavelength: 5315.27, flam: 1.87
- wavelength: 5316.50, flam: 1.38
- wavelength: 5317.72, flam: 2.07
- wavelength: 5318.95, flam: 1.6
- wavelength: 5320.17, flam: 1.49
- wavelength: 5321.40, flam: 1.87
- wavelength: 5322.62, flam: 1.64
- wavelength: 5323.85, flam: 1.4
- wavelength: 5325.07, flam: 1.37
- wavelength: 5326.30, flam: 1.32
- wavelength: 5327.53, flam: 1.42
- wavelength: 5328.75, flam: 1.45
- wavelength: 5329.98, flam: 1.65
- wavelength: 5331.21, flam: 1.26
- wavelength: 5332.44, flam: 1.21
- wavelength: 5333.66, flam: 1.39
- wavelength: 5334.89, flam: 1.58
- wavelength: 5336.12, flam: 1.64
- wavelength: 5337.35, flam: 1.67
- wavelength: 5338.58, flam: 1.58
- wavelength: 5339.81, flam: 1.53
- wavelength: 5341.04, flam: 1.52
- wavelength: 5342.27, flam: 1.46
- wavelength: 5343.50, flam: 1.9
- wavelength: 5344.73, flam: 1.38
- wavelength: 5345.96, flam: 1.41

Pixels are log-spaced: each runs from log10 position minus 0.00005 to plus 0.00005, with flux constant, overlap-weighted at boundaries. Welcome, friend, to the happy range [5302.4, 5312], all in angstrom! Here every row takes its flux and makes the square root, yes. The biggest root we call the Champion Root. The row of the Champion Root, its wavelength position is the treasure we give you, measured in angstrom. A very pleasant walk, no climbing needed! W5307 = 5309.16 angstrom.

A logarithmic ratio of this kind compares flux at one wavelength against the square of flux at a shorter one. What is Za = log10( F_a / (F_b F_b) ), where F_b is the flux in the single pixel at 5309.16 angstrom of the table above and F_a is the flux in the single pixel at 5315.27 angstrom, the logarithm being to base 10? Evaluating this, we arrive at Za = -0.38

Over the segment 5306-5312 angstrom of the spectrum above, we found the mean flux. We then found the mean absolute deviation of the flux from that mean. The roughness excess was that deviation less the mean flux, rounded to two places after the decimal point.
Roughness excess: -1.68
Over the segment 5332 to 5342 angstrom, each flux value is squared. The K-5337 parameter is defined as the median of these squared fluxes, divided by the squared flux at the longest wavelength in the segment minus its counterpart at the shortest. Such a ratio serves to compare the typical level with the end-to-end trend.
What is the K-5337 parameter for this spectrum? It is 2.9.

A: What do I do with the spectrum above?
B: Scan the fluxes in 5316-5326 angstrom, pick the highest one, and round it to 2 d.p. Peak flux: 2.07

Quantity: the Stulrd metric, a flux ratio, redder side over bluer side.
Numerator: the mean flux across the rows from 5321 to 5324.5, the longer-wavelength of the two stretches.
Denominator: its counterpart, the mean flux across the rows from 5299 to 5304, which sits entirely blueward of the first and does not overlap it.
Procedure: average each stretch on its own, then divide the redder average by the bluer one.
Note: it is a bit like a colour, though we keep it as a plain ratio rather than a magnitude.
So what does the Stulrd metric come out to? 1.01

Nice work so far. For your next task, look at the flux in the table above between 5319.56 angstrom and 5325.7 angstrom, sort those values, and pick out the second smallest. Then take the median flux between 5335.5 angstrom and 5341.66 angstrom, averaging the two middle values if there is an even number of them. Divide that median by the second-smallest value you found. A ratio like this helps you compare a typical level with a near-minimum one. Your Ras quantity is 1.13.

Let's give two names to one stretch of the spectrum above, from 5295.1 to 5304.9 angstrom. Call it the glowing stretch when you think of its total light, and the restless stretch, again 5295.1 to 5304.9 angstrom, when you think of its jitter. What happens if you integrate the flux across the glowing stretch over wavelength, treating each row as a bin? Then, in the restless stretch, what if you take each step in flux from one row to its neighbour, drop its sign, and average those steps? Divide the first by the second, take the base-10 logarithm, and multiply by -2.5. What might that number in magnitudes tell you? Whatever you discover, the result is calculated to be -4.4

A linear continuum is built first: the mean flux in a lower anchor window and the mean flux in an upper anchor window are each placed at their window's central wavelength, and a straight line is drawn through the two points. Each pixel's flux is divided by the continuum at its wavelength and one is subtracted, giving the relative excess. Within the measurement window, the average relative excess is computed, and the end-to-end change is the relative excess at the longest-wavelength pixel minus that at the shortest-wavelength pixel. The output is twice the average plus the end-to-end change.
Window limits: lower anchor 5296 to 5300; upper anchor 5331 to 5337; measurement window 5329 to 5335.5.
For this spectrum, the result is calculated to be -0.1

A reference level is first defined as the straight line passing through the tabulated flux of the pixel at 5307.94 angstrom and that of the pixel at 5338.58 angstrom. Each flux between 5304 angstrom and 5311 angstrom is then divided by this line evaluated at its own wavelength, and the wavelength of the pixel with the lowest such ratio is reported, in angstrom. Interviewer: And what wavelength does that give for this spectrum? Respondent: 5304.27 angstrom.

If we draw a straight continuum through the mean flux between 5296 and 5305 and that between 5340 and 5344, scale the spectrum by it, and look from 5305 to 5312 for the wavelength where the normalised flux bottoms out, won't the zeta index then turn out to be 5307.94 angstrom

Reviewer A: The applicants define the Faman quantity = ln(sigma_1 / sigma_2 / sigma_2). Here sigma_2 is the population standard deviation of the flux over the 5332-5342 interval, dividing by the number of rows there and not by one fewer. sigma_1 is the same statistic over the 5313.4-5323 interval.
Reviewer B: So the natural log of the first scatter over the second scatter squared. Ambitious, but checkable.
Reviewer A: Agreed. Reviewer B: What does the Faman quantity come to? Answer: 2.4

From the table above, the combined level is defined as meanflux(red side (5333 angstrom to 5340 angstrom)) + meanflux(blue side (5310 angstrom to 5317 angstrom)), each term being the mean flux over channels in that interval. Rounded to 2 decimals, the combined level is 3.23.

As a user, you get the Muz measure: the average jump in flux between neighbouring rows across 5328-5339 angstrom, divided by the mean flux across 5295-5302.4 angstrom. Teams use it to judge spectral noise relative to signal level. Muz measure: 0.096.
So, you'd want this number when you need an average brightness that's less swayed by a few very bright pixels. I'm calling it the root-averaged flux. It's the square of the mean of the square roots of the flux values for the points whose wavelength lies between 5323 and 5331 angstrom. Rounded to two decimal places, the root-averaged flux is 1.43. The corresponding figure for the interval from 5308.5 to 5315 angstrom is 1.77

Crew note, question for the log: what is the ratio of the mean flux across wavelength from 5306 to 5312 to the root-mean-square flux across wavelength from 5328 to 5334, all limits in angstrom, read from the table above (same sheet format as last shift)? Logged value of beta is 1.31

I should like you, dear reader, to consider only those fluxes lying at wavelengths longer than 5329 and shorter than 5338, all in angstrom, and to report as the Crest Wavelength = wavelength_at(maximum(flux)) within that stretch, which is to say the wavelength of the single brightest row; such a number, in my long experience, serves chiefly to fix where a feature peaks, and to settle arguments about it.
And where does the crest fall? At 5337.35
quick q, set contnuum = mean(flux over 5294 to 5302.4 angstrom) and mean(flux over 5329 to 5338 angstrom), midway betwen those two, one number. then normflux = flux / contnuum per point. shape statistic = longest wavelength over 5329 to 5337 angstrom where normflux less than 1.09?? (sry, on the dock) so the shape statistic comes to 5336.12 angstrom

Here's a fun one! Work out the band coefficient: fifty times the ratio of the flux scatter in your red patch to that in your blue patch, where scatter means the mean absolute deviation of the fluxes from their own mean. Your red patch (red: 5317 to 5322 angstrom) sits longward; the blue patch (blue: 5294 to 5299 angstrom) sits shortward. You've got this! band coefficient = 58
